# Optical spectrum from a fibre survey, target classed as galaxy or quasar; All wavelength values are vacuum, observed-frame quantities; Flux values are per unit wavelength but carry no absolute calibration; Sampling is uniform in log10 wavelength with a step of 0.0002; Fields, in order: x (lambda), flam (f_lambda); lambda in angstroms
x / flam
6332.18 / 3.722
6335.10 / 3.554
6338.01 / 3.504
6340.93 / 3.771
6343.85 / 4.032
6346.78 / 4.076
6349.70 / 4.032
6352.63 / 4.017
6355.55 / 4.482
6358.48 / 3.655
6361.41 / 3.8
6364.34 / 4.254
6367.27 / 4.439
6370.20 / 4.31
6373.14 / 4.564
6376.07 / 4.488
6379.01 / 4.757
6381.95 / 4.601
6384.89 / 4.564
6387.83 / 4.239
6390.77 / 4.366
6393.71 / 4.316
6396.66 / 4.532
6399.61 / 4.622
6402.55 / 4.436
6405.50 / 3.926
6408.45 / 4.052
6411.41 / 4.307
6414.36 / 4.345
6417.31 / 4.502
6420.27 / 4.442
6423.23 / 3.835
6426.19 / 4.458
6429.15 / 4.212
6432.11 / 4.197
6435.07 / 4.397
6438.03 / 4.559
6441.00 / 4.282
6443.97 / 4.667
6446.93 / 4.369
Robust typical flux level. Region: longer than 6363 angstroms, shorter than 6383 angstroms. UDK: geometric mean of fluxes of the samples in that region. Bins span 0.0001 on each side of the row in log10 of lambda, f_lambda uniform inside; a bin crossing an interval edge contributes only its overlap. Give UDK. 4.5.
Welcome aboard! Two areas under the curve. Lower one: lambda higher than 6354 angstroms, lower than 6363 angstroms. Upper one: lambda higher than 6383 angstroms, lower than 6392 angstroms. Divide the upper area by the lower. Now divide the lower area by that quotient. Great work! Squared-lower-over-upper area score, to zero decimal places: 32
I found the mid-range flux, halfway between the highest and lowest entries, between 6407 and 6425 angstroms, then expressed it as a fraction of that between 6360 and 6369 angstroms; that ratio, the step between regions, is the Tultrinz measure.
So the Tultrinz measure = 1.01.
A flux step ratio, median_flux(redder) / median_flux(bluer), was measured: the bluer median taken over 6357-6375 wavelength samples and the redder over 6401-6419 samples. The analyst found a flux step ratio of 1.01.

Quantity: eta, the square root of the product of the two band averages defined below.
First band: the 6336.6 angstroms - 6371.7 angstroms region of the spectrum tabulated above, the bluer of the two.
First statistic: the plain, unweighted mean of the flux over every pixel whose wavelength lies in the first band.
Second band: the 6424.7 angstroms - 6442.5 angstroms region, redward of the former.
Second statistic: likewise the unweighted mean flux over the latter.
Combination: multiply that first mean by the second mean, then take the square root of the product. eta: 4.19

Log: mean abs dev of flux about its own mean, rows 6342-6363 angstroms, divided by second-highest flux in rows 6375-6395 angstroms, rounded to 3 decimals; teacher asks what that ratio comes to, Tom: 0.036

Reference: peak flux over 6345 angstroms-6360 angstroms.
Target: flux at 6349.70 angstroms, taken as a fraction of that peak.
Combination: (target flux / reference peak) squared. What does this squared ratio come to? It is 0.81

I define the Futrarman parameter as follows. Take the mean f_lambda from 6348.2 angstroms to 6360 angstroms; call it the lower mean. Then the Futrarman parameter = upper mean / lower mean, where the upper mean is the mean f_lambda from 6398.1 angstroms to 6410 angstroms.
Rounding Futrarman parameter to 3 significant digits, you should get 1.05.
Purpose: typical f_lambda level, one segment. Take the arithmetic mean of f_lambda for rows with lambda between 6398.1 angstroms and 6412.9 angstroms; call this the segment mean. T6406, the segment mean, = 4.27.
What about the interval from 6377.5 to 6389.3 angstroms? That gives 4.54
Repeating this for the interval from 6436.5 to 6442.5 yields 4.42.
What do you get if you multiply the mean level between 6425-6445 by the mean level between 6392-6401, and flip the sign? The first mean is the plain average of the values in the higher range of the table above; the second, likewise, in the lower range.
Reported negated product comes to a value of -19.7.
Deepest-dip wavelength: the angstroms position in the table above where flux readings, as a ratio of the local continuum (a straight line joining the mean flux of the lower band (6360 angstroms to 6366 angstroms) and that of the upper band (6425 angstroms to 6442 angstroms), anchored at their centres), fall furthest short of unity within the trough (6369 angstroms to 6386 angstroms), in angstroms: 6370.20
